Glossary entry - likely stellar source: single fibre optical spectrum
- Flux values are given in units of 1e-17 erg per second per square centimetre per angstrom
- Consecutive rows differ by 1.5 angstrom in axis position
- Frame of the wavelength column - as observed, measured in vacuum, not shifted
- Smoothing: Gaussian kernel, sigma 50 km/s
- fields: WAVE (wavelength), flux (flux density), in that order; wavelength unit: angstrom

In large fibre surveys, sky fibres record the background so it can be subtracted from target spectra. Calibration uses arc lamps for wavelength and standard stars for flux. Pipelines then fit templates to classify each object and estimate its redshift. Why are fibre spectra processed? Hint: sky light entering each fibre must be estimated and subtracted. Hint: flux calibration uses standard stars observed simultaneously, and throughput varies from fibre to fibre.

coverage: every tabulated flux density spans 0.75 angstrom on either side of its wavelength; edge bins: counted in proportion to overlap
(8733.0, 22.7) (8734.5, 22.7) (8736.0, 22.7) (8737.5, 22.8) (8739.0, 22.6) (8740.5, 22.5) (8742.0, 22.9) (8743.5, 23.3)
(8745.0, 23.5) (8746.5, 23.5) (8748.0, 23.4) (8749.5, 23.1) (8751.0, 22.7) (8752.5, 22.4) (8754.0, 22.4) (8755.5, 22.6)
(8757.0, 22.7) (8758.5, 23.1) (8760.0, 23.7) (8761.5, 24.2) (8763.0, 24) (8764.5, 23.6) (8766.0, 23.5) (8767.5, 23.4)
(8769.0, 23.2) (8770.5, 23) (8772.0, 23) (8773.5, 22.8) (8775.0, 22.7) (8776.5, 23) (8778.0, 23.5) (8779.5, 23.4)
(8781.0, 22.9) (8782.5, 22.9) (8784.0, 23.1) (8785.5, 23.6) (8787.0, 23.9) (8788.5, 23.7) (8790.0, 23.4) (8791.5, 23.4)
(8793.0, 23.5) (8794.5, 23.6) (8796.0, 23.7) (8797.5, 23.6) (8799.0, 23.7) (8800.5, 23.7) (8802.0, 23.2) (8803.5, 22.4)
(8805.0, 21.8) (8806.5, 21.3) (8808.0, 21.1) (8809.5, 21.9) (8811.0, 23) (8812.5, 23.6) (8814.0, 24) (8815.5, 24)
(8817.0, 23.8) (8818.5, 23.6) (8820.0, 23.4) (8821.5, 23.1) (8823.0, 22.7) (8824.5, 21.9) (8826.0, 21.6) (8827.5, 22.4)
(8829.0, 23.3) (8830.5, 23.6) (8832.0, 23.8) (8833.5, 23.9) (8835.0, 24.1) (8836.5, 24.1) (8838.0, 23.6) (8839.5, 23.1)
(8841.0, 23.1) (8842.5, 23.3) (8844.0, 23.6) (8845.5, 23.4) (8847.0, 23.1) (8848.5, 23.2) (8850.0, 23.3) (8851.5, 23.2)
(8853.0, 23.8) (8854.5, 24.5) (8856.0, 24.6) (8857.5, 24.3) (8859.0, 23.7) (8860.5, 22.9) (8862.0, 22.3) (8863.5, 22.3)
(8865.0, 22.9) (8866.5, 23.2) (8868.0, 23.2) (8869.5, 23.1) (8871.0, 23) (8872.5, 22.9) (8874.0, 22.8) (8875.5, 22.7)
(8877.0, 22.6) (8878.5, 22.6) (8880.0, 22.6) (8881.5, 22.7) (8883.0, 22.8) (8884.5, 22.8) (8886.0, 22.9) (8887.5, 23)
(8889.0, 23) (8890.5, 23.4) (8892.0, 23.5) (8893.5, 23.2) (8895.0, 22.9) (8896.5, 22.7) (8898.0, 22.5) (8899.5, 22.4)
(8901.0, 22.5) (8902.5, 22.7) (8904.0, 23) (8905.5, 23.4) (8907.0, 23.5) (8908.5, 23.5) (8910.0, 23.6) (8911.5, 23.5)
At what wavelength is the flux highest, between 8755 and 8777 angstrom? 8761.5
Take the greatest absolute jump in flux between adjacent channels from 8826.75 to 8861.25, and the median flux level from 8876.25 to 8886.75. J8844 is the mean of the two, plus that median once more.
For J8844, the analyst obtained 34.5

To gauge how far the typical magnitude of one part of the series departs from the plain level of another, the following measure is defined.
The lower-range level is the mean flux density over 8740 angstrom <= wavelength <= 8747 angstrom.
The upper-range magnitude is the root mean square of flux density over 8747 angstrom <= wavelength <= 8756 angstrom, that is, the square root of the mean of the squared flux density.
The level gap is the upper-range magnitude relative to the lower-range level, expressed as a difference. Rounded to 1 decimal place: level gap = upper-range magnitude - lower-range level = -0.4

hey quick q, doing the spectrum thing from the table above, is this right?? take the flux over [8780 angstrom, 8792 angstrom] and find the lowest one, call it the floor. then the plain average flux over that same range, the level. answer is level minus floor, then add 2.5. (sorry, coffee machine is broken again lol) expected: 2.96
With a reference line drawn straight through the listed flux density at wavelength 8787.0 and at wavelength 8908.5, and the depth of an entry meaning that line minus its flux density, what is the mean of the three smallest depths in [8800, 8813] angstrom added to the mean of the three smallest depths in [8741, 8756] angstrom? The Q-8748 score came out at 0.9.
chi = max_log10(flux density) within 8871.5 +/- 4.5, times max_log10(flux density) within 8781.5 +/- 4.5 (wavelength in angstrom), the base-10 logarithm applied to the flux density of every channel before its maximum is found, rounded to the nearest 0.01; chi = 1.87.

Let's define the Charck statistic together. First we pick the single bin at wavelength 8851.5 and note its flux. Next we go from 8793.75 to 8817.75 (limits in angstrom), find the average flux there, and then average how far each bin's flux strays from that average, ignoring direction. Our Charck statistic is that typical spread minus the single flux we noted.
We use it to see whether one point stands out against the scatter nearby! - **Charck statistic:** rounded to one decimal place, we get -22.4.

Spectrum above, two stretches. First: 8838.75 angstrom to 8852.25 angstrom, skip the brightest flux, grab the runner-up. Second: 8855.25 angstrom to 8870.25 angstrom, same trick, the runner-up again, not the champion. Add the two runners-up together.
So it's 47.7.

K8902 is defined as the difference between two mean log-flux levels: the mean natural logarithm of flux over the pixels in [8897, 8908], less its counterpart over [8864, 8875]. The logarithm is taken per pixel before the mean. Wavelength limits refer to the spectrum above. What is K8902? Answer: -0.01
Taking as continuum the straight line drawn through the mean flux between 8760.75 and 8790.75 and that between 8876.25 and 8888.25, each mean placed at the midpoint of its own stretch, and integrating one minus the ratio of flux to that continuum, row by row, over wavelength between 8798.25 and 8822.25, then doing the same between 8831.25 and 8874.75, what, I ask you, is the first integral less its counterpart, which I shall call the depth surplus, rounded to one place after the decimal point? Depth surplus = 1.1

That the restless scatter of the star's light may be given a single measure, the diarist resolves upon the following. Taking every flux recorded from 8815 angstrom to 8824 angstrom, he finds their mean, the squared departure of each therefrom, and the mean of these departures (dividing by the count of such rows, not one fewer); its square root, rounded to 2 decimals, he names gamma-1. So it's 0.43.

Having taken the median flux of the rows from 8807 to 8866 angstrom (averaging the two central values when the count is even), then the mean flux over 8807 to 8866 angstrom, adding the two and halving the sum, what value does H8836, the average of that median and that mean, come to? 23.28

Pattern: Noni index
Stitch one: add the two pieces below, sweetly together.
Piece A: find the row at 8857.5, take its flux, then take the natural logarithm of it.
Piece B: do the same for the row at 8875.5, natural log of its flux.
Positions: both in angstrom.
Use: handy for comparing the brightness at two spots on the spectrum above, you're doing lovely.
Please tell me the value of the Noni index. 6.31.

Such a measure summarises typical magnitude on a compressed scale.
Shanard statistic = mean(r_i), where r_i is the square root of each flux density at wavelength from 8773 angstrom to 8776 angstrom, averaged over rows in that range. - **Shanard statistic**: 4.77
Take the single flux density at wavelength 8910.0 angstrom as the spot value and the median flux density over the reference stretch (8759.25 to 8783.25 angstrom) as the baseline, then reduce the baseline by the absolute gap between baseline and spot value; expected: 23.0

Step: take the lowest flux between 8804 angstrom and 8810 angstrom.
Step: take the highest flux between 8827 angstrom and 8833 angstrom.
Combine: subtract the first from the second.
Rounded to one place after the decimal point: 2.7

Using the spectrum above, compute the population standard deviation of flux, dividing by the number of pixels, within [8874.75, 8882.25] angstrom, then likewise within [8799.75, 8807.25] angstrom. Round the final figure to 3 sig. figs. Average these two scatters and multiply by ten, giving 4.64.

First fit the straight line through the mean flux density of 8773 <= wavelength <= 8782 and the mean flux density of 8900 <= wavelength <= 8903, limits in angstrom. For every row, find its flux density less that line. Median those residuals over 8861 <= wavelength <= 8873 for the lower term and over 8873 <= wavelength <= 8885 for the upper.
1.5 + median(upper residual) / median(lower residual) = 1.6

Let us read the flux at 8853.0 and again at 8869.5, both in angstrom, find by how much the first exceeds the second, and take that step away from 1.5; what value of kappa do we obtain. 0.80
